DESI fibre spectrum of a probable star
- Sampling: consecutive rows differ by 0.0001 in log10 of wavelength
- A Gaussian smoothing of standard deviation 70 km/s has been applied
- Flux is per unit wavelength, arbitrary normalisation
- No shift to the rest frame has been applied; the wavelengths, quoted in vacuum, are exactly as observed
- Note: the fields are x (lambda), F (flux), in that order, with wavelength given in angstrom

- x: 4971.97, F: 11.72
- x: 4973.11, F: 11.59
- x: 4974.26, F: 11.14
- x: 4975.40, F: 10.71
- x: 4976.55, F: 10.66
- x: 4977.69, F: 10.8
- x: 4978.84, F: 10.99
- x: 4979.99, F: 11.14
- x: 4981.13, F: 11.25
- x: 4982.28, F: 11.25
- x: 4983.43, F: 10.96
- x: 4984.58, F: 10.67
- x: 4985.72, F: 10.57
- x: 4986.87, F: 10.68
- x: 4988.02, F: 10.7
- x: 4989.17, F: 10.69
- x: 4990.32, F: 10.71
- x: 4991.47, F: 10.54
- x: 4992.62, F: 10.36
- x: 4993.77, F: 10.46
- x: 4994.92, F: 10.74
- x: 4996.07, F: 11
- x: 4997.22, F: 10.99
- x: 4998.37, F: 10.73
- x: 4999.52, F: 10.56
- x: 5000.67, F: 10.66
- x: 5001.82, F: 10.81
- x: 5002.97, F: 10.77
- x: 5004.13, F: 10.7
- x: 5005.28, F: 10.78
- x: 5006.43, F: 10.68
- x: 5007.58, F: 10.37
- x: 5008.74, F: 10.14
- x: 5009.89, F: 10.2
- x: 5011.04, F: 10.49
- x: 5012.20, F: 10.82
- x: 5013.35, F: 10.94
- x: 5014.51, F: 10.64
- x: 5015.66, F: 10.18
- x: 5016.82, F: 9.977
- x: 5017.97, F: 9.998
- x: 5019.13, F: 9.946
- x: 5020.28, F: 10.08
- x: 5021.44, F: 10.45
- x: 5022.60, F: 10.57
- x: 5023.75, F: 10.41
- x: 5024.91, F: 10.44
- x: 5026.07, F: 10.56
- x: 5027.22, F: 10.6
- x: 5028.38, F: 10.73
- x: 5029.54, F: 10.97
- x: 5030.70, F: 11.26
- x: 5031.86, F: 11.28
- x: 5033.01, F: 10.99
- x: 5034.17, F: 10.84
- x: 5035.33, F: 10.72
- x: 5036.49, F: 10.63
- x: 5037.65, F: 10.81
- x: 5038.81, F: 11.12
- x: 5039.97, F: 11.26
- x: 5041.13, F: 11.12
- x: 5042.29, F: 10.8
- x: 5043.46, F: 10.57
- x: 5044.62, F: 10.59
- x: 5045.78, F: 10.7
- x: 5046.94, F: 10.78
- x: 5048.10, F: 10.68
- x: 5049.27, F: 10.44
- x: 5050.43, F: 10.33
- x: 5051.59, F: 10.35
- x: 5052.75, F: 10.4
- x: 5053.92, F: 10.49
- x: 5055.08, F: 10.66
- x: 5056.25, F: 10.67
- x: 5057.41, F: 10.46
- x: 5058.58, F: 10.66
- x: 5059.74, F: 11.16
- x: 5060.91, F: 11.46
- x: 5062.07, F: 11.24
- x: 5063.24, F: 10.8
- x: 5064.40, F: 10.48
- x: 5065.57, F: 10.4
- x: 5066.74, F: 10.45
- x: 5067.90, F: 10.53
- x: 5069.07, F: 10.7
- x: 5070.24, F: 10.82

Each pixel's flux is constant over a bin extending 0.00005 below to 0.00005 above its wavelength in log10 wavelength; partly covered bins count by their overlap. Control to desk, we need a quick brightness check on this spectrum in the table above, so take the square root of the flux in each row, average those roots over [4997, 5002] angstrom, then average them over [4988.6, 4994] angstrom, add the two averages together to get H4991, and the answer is 6.53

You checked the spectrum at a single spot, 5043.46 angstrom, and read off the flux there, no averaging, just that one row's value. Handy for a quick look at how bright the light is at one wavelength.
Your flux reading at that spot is 10.57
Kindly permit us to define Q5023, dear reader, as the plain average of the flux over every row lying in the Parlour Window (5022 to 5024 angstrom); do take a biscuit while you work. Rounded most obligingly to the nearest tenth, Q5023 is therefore 10.5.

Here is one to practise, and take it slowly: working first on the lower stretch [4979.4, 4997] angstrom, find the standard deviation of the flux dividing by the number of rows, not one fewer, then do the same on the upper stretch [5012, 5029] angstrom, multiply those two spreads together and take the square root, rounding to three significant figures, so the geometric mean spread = 0.287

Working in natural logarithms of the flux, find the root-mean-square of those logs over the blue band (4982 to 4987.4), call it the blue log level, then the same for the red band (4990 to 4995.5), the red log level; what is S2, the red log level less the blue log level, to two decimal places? -0.02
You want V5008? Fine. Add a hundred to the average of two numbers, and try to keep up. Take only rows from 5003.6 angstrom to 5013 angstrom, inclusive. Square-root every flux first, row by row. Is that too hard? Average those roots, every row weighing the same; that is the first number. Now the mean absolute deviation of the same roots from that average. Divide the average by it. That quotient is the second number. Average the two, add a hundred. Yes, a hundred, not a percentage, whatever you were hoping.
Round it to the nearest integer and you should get 149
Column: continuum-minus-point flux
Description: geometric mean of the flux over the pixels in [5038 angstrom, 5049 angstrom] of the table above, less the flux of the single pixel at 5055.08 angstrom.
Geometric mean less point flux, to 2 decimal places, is 0.18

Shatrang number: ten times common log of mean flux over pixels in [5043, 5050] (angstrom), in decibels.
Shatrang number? 10.3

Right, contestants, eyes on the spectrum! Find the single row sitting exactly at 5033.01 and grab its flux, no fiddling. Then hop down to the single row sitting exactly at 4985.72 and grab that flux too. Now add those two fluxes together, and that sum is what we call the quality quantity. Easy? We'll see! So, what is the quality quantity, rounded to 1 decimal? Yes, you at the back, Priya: 21.6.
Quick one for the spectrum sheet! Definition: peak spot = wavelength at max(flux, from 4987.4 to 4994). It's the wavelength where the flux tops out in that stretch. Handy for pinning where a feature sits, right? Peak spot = 4990.32 angstrom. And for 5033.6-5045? 5039.97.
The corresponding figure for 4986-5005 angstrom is 4996.07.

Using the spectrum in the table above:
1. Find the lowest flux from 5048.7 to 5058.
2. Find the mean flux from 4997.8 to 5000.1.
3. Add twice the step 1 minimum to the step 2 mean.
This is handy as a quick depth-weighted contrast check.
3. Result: 31.3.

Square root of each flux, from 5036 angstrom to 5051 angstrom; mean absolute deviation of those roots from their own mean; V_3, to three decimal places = 0.032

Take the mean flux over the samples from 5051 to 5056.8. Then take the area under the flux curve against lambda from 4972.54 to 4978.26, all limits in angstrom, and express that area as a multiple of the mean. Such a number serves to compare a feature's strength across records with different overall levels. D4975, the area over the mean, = 5.98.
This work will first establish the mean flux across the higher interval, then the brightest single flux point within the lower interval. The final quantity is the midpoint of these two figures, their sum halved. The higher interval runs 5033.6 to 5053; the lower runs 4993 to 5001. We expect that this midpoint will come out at 10.86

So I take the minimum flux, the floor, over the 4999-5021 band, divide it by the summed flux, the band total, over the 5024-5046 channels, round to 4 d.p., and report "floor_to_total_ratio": 0.0483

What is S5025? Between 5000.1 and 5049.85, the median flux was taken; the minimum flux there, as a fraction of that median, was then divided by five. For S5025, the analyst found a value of 0.186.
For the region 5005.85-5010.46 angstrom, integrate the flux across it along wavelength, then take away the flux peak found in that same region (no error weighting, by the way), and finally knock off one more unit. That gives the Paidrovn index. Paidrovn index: 36.0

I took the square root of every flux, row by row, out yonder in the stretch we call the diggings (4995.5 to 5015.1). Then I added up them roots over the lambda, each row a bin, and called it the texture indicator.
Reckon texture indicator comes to 64.0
